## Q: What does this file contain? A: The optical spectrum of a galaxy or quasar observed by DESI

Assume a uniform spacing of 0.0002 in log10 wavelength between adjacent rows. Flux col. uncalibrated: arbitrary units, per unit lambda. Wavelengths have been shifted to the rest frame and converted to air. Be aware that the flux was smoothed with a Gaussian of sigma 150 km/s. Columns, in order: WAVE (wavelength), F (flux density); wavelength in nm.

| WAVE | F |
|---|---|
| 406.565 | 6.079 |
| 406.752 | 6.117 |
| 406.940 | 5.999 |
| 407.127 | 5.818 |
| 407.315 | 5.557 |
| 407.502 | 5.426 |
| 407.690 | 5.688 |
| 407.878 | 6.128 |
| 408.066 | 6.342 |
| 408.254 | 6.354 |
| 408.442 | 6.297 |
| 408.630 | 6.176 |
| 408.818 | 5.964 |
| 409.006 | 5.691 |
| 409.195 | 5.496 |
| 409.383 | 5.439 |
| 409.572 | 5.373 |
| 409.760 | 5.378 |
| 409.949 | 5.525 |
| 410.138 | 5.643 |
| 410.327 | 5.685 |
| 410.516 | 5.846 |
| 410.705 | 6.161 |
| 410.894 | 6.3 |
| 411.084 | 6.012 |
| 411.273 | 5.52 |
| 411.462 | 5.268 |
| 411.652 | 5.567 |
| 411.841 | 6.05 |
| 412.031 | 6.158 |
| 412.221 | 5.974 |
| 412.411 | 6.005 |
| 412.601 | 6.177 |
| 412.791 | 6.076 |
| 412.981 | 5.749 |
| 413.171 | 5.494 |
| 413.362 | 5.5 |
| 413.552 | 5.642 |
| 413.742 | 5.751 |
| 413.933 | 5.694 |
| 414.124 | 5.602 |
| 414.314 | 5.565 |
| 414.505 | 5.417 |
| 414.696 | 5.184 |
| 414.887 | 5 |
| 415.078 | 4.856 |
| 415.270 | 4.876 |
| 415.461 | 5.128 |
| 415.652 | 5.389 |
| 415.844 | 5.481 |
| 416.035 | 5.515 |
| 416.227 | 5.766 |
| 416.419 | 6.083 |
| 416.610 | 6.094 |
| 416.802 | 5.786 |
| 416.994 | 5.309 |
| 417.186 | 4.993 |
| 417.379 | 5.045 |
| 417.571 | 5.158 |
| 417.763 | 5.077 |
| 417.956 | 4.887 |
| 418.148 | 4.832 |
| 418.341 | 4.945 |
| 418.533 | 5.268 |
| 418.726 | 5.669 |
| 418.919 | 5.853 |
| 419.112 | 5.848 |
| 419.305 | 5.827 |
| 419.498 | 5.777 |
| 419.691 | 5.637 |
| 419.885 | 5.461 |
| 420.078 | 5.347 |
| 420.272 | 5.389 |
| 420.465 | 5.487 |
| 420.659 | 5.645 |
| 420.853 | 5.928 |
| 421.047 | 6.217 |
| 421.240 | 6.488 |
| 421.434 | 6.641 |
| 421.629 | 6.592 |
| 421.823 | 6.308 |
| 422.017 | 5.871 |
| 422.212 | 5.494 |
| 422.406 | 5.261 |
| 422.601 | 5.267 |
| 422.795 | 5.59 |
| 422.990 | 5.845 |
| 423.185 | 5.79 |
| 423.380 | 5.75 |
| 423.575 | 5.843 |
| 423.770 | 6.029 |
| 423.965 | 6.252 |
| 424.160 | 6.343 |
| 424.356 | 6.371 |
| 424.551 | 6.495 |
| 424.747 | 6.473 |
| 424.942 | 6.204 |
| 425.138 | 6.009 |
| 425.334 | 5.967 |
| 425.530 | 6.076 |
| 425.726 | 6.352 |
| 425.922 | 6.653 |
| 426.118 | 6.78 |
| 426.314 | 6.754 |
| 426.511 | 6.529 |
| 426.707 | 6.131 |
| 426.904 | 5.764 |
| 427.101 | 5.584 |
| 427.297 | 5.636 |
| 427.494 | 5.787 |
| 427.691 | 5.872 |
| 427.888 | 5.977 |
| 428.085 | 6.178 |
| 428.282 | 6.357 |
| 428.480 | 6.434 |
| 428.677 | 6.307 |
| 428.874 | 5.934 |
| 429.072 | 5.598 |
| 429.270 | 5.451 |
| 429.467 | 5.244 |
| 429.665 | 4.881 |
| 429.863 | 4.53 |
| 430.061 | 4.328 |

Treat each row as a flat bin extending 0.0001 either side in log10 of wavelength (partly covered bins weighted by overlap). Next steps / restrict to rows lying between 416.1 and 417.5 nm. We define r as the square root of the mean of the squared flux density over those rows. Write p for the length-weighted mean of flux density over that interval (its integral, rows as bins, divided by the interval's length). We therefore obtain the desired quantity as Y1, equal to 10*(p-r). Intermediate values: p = 5.57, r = 5.60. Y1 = -0.3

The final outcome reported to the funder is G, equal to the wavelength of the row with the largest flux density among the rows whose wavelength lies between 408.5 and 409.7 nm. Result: 408.630 nm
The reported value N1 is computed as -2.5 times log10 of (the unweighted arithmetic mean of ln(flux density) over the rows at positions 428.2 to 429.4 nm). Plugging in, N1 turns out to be -0.633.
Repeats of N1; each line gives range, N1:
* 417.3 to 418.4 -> -0.515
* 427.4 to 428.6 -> -0.643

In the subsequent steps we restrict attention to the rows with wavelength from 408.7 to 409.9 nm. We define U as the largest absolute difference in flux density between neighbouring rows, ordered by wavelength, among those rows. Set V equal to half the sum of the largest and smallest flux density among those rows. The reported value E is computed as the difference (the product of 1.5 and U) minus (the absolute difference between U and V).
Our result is -4.99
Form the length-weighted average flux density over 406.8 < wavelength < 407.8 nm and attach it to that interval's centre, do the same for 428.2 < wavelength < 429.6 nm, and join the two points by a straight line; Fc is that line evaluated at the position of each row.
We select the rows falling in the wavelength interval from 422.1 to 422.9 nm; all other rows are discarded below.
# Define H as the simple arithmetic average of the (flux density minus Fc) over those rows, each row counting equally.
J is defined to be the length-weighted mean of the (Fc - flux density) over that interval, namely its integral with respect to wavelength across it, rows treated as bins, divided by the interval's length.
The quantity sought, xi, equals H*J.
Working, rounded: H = -0.42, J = 0.41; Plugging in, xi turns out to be -0.17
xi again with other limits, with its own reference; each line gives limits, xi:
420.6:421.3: -0.06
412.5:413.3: -0.01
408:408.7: -0.32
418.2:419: -0.15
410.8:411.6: 0.00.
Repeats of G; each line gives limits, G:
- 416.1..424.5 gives 421.434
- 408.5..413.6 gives 410.894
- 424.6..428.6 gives 426.118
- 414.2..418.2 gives 416.610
